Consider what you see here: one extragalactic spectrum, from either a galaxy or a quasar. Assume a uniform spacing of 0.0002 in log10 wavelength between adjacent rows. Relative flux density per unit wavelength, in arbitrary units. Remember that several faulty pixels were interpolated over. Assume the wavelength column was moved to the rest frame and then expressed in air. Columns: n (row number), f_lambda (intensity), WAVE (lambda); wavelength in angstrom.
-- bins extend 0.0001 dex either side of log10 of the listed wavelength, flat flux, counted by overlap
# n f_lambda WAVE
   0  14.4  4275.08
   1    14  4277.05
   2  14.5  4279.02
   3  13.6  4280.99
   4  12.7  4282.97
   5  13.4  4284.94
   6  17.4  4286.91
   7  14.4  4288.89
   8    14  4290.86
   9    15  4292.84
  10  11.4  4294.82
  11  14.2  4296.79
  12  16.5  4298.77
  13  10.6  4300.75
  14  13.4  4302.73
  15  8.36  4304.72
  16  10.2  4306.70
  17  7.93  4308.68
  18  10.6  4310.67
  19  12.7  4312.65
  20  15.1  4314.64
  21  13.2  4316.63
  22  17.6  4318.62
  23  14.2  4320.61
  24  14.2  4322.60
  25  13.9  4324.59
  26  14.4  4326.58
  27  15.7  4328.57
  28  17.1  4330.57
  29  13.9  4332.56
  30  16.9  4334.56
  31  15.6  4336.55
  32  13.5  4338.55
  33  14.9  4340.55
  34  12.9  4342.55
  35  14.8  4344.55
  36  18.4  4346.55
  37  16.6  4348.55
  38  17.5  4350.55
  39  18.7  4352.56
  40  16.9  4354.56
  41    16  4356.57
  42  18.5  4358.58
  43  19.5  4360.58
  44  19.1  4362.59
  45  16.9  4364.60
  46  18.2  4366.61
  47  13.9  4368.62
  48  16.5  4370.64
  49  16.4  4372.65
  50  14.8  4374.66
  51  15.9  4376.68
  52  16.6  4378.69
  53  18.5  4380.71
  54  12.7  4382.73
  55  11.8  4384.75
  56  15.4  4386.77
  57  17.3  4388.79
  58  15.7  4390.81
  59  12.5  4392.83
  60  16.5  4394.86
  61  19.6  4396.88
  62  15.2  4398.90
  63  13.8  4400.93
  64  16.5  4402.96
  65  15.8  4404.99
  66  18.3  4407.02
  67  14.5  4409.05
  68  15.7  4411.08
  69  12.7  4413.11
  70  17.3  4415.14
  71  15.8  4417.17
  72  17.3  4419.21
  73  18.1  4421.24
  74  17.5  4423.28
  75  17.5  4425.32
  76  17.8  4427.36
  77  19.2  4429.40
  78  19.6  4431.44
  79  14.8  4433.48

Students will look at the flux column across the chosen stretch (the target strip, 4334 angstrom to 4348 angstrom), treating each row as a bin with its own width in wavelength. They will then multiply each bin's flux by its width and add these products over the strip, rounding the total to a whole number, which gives 214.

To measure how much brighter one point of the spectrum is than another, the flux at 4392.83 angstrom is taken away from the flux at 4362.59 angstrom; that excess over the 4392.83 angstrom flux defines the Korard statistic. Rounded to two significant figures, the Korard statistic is 6.6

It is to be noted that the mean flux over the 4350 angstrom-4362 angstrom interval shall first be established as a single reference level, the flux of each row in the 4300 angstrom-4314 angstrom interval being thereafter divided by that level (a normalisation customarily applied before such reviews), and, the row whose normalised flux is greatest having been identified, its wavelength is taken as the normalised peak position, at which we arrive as 4302.73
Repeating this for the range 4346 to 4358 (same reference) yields 4352.56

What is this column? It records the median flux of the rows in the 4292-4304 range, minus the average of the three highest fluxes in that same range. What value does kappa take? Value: -1.43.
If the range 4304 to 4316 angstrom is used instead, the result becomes -2.40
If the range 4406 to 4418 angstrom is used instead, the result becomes -1.38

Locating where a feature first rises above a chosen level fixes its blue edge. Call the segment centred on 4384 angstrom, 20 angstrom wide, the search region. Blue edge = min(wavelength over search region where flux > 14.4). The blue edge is 4374.66 angstrom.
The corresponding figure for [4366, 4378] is 4366.61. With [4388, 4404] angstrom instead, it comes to 4388.79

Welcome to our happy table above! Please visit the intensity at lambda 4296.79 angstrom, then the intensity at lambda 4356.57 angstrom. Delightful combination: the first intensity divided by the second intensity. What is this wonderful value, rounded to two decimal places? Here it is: 0.89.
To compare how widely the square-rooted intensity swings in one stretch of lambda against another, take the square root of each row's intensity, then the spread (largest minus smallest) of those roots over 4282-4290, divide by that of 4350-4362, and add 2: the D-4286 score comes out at 3.5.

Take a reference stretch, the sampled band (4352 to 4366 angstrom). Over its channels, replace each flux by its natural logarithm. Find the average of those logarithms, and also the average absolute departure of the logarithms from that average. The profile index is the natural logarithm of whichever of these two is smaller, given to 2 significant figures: -2.7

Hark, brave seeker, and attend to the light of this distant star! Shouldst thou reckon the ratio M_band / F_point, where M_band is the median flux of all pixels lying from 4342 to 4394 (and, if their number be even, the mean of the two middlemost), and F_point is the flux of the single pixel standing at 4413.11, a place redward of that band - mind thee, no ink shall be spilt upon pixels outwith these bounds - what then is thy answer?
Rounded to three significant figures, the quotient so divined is 1.30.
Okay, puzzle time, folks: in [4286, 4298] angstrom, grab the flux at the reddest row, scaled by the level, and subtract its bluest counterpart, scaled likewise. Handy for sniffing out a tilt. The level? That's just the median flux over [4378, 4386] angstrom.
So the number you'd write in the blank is -0.2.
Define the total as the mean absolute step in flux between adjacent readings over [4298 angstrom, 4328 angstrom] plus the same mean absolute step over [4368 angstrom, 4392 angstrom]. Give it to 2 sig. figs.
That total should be 4.5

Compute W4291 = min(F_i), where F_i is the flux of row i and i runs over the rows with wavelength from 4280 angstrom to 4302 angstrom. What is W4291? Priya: 10.6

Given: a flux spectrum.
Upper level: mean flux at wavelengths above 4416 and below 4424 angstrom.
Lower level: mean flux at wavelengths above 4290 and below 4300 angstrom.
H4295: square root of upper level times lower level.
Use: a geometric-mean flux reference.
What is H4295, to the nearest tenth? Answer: 15.6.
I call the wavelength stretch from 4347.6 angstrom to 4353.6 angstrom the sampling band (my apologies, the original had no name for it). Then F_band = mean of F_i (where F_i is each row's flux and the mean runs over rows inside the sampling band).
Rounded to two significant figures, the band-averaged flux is 18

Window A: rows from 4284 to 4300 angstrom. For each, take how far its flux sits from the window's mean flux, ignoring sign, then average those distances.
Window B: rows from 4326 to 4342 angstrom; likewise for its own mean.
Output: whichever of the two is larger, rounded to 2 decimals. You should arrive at 1.32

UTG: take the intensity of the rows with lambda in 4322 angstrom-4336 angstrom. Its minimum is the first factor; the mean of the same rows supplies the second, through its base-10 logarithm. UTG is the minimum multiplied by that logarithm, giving 16.4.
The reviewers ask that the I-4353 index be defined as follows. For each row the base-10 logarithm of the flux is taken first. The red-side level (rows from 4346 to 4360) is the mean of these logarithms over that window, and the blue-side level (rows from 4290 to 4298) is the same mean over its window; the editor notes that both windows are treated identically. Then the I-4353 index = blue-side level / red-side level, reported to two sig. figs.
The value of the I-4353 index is 0.91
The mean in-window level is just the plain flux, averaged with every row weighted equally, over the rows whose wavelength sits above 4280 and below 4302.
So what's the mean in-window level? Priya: 13.9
